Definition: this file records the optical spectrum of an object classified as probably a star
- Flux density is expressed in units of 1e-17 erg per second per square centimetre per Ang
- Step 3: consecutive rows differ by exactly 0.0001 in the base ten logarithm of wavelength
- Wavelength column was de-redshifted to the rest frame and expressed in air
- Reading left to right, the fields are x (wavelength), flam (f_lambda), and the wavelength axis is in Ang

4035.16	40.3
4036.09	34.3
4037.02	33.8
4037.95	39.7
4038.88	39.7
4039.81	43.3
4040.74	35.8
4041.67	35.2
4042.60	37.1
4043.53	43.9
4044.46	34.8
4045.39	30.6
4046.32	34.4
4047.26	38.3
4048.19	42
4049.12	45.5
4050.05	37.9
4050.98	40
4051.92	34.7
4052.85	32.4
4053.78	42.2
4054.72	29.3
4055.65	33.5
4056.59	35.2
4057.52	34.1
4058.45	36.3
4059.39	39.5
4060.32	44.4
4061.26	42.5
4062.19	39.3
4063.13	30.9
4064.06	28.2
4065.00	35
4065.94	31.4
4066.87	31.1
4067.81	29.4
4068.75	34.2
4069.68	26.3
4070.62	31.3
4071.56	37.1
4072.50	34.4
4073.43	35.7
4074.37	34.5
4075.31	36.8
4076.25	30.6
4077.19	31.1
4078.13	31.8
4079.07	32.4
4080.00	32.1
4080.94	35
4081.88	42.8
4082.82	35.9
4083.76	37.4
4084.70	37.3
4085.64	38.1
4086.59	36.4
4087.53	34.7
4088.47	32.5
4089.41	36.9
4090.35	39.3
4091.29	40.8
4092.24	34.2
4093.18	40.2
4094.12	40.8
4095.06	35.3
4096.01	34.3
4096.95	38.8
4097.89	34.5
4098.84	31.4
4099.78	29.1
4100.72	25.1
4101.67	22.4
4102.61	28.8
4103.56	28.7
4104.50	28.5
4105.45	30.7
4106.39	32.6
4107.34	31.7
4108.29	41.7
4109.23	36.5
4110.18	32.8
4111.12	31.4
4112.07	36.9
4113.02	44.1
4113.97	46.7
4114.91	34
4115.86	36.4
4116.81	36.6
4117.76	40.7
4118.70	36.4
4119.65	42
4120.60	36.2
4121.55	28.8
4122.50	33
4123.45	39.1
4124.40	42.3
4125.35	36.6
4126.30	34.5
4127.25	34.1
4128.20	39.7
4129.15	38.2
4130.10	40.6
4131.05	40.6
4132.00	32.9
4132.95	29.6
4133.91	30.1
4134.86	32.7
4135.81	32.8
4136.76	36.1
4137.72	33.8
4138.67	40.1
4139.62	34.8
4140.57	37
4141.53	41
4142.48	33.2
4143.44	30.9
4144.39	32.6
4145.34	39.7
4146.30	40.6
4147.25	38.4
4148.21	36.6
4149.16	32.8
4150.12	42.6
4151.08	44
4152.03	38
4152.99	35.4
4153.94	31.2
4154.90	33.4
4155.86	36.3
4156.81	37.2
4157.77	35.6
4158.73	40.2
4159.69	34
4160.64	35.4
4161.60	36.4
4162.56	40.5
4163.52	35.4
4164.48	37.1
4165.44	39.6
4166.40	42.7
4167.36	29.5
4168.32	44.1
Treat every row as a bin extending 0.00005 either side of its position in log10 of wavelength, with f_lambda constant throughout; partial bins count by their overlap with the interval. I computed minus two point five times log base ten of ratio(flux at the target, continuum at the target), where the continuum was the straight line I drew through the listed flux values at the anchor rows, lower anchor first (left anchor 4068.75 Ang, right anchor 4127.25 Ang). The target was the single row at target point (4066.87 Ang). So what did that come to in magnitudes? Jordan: 0.10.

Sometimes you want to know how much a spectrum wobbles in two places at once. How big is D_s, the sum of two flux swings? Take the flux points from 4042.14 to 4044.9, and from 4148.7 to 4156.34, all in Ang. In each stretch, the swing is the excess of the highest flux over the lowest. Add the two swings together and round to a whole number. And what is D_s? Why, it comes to 22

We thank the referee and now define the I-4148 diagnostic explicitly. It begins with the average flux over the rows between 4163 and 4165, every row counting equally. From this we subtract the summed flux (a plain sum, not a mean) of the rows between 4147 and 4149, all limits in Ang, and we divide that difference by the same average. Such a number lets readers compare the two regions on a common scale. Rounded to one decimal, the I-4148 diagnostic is -1.1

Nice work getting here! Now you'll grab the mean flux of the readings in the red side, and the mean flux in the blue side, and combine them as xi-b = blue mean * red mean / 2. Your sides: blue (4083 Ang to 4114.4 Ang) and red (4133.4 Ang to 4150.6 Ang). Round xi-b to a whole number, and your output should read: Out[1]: 625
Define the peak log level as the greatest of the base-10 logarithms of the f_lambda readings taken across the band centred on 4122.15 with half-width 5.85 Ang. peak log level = 1.63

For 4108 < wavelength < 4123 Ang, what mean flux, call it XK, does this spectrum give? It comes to 37.1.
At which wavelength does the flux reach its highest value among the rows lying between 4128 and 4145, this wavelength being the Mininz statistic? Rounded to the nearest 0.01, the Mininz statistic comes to 4141.53 Ang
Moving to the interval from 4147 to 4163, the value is 4151.08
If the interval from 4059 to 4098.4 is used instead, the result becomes 4060.32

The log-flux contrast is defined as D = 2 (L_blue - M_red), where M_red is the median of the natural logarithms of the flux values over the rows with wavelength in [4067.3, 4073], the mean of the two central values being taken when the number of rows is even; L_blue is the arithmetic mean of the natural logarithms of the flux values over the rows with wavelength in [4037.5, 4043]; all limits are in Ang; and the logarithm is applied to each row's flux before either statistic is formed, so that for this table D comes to 0.32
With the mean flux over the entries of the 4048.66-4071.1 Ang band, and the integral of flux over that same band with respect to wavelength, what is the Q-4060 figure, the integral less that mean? 754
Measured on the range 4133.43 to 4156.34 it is 789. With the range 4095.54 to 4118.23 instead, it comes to 736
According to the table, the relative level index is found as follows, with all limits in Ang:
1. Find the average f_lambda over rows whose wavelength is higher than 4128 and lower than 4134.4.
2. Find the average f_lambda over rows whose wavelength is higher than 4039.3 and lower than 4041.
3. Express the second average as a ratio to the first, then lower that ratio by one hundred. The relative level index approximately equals -98.9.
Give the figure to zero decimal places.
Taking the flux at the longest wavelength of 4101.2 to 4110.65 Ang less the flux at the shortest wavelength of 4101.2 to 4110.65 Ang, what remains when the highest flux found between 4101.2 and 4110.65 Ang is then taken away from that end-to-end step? -31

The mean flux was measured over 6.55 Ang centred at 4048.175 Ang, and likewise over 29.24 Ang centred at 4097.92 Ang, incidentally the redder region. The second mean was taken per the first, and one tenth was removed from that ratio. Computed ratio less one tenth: 0.79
